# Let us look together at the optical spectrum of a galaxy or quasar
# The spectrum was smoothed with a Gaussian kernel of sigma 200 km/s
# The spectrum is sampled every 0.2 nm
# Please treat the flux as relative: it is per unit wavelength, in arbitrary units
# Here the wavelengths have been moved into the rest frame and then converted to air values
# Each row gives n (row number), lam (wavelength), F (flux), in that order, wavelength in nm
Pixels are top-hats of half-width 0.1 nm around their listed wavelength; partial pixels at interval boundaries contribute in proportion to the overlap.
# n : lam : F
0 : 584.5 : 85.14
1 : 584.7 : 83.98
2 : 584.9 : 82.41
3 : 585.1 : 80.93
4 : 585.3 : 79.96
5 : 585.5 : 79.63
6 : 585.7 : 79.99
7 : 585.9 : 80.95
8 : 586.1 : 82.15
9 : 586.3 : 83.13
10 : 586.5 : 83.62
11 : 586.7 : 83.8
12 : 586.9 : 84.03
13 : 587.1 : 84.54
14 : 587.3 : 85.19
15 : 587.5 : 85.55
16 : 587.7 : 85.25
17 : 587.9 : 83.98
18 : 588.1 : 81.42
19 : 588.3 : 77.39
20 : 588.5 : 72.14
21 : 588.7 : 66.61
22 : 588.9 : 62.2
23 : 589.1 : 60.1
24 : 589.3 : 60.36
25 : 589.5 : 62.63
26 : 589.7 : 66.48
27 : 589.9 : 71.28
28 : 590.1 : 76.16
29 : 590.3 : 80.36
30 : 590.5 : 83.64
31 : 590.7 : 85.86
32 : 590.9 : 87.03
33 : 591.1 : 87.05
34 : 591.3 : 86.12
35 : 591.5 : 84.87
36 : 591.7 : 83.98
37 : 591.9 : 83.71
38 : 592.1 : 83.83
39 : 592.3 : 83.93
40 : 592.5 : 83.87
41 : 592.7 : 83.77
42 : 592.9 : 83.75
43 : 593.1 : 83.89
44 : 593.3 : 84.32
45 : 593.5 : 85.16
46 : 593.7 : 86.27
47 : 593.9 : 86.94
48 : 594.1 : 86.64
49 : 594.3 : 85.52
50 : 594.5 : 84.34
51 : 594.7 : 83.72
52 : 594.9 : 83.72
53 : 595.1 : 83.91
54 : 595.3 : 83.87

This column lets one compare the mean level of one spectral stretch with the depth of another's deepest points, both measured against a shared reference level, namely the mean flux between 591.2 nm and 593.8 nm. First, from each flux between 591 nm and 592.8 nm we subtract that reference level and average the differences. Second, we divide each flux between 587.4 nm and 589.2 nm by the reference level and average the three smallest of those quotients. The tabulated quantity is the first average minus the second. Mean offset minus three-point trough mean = -0.6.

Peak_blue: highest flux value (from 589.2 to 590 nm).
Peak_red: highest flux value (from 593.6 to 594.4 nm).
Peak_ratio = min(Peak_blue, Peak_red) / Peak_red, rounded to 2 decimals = 0.82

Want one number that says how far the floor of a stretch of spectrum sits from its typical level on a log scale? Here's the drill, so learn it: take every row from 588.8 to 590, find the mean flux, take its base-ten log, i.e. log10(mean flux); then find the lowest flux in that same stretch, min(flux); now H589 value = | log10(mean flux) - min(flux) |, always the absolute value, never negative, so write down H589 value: 58.3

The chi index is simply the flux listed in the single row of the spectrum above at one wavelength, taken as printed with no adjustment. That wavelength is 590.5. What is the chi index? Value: 83.64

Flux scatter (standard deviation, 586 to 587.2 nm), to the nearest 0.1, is 0.8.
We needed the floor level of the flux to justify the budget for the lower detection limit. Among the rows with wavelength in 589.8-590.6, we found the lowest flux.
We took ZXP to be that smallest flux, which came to 71.28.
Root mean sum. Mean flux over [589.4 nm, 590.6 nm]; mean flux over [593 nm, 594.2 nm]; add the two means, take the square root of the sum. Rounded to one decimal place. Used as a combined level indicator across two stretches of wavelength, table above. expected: 12.6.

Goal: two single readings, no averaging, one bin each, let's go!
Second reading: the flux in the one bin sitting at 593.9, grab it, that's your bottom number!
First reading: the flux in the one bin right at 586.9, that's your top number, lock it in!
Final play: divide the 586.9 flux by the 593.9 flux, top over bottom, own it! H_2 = 0.97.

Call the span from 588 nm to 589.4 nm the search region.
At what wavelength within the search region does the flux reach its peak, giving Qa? 588.1 nm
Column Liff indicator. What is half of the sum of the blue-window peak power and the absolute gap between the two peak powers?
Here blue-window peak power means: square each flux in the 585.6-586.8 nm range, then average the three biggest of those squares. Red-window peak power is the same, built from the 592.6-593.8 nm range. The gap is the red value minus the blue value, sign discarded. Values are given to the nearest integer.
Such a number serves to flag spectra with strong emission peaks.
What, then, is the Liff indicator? 3634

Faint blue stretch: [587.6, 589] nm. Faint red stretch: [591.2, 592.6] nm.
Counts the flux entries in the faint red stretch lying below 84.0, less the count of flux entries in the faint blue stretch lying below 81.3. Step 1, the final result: 1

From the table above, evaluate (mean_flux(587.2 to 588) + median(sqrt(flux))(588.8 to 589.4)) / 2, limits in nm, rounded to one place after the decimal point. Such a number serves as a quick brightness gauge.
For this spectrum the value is 46.4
